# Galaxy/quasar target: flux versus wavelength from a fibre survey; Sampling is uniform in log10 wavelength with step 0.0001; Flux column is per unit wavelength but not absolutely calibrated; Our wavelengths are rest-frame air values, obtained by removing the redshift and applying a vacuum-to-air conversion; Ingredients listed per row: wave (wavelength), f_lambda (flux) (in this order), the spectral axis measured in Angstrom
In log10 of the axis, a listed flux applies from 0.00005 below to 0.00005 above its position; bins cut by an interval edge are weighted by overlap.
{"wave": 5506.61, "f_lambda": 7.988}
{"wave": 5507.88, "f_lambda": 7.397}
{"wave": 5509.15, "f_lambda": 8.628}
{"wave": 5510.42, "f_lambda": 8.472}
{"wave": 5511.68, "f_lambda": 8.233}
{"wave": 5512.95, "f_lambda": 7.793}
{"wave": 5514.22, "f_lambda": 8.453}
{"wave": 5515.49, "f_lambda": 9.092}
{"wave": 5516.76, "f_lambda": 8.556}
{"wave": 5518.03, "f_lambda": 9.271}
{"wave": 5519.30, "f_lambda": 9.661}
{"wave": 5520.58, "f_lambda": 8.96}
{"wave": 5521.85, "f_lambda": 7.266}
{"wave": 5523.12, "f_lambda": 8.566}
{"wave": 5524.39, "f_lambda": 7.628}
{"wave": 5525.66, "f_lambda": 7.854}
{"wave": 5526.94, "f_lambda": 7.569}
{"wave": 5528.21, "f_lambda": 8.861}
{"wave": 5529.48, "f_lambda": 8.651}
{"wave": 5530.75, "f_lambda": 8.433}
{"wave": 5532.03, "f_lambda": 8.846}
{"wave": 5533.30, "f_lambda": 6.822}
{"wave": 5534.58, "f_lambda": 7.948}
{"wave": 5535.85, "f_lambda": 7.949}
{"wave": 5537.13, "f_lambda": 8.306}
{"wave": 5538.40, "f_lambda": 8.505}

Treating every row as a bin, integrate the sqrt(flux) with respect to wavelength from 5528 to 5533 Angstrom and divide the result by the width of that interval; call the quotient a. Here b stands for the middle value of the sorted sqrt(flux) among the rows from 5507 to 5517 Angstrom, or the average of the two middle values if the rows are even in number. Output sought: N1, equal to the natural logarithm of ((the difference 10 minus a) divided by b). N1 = 0.89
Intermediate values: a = 2.93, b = 2.91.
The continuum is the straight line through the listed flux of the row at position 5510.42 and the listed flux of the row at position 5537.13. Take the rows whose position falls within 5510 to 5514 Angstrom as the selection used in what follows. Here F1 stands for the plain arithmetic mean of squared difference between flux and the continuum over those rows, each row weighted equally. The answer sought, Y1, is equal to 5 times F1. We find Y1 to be 0.8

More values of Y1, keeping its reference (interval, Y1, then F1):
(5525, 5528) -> 2.3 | 0.46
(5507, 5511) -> 2.0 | 0.40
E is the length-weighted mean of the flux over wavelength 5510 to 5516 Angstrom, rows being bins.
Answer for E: 8.40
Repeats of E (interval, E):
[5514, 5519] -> 8.93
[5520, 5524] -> 8.23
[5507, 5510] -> 8.03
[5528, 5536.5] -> 8.18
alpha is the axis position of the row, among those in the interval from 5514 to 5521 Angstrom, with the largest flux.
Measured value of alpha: 5519.30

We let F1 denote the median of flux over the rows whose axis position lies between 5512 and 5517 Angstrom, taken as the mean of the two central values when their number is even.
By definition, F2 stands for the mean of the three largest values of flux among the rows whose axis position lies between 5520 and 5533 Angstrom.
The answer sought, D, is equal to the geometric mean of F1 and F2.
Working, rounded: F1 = 8.50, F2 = 8.9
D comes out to 8.7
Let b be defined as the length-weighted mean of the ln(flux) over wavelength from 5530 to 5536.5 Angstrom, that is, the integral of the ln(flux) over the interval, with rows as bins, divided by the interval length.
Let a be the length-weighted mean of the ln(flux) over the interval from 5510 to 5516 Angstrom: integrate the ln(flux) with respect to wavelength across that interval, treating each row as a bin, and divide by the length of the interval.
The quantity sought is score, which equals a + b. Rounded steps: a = 2.13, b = 2.08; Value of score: 4.20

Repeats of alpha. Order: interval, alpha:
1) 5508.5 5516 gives 5515.49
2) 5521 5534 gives 5528.21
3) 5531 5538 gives 5532.03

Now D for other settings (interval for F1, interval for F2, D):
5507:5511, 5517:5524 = 8.9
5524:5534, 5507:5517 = 8.4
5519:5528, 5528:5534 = 8.3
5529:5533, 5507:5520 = 9.0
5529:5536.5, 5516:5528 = 8.7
